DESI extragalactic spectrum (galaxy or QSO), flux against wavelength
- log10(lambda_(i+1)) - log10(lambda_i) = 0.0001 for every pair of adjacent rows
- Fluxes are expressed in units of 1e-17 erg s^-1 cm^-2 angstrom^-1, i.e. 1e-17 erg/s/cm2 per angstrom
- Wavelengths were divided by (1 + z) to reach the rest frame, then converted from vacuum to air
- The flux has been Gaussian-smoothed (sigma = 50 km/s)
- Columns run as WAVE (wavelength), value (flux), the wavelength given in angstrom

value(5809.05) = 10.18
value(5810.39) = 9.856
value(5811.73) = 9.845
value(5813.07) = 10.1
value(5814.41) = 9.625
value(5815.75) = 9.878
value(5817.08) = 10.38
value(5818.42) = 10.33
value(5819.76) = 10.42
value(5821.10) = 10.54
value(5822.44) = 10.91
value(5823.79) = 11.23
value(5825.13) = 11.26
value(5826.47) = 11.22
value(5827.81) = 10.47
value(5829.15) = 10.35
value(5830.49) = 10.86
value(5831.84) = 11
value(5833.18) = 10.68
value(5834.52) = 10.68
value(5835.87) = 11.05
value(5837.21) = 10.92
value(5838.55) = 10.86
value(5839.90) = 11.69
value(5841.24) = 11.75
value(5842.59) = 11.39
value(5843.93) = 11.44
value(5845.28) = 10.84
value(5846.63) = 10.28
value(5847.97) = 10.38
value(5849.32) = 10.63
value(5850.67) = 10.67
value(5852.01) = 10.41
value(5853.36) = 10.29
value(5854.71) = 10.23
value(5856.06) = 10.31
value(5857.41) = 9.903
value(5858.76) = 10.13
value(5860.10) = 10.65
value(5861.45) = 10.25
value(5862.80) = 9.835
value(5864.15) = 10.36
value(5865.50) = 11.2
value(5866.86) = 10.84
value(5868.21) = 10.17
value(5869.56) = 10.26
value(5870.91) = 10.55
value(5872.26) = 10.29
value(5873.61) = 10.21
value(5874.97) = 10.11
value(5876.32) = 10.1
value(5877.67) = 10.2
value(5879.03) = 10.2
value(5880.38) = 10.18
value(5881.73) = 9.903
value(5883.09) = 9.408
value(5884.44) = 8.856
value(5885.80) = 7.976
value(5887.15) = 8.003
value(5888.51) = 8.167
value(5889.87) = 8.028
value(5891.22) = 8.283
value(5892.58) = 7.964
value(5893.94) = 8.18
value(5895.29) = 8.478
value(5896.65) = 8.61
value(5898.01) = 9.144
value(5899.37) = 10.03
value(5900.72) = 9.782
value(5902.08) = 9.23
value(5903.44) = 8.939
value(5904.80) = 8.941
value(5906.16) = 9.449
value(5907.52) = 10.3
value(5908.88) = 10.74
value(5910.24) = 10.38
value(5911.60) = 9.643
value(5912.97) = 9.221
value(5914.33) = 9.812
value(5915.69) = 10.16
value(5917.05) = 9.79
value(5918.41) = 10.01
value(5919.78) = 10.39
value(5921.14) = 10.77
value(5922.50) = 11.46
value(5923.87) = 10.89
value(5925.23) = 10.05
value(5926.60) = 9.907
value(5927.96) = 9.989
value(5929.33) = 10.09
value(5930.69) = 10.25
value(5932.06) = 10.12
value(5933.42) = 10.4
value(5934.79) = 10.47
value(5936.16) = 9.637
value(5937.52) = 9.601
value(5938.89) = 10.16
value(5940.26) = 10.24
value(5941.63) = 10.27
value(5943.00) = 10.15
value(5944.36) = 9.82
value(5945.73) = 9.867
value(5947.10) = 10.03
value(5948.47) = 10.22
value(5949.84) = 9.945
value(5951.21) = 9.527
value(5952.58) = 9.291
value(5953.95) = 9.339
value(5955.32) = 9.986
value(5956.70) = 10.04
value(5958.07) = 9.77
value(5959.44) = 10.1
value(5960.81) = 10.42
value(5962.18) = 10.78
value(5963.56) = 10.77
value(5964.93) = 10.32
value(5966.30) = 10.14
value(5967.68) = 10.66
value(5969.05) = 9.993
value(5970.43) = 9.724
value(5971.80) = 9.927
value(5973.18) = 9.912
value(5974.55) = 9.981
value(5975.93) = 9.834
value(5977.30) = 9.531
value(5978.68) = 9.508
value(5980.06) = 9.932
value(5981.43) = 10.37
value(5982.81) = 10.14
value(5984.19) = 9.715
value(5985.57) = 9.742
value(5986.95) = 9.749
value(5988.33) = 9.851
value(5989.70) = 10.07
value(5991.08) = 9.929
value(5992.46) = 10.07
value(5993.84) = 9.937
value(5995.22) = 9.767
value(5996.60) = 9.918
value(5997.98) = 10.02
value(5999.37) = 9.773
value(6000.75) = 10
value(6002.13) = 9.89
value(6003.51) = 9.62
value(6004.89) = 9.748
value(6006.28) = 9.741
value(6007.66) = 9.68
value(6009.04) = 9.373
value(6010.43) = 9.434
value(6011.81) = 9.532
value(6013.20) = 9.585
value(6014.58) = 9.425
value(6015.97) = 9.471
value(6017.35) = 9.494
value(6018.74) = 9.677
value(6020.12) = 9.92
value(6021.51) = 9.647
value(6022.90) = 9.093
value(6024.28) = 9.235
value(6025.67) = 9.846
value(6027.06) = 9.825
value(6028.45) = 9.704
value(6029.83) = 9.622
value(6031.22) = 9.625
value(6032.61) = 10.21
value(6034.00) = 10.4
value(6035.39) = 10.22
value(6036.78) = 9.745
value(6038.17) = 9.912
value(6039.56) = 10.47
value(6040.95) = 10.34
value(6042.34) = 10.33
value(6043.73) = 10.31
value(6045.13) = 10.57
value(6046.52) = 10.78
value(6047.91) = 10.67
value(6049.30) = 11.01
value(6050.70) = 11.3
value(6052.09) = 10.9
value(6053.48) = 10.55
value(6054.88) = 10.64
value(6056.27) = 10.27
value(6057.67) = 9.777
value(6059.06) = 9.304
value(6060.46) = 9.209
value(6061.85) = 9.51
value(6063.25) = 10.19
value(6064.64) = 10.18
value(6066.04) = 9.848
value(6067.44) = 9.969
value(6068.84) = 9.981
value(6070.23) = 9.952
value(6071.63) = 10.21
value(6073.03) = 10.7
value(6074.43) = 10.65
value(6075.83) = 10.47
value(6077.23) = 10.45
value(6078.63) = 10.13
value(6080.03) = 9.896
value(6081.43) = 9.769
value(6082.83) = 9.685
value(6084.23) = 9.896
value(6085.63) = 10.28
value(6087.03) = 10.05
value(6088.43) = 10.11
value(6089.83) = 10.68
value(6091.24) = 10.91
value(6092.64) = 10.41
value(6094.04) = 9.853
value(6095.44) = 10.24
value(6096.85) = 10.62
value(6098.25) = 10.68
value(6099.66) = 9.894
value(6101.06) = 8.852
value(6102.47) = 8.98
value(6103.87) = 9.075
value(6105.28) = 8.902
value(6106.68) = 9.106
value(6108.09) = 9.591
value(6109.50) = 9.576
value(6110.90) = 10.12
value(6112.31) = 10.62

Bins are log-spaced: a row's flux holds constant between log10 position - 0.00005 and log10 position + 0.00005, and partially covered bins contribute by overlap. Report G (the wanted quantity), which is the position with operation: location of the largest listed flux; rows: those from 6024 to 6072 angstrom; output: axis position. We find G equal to 6050.70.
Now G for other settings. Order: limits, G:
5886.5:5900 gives 5899.37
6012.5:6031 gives 6020.12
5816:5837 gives 5825.13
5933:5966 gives 5962.18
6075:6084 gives 6075.83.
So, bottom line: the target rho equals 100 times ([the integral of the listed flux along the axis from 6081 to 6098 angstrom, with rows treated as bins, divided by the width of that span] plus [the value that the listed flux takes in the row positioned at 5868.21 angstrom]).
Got 2040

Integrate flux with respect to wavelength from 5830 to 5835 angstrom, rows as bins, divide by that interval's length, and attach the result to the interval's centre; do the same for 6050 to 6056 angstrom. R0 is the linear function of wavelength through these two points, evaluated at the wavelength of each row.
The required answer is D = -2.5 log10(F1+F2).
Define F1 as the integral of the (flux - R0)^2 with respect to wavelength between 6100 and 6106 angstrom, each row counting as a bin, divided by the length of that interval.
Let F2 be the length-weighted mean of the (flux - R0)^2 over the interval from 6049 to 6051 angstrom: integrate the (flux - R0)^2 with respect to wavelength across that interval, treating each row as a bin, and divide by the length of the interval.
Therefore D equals -1.3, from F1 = 3.3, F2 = 0.14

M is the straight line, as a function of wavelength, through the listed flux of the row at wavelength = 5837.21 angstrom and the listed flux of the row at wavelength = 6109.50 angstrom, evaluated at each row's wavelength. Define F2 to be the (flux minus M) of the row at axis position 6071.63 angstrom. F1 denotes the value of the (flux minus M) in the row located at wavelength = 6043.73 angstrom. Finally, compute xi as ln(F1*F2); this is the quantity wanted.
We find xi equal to -1.7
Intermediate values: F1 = 0.4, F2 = 0.45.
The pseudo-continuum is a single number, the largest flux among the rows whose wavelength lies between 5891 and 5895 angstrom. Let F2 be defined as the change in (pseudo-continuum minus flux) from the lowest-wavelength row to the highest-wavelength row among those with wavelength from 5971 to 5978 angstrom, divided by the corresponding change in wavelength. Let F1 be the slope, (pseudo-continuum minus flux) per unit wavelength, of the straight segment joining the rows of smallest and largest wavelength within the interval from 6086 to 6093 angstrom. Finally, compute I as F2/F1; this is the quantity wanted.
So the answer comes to -1.1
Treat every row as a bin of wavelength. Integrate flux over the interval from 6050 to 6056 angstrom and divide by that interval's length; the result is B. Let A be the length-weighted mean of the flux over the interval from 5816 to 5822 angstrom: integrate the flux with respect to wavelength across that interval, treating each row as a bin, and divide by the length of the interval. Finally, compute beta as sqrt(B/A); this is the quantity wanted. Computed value 1.02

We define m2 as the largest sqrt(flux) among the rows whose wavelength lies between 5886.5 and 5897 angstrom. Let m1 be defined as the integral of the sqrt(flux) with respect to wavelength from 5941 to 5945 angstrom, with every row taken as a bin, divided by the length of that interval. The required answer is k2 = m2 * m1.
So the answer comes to 9.3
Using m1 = 3.18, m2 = 2.93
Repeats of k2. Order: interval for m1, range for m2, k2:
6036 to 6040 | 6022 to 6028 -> 9.9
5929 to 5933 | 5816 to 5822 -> 10.4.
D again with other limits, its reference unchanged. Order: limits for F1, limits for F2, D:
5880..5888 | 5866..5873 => -1.6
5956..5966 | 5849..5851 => 1.0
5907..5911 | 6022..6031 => -0.6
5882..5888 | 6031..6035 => -1.9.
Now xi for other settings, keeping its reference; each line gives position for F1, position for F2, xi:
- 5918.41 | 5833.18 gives -2.0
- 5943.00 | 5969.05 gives -2.7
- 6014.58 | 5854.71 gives -1.0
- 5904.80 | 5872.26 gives -0.3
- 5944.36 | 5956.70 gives -1.8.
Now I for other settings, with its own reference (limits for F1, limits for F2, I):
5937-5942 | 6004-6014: -0.1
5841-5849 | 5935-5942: -0.6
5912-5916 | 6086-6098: 0.2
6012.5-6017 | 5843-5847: 10.4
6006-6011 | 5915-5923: -2.6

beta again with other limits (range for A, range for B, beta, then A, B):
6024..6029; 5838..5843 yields 1.09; 9.7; 11.4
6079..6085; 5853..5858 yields 1.02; 9.8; 10.2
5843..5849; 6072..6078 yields 0.99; 10.8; 10.5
